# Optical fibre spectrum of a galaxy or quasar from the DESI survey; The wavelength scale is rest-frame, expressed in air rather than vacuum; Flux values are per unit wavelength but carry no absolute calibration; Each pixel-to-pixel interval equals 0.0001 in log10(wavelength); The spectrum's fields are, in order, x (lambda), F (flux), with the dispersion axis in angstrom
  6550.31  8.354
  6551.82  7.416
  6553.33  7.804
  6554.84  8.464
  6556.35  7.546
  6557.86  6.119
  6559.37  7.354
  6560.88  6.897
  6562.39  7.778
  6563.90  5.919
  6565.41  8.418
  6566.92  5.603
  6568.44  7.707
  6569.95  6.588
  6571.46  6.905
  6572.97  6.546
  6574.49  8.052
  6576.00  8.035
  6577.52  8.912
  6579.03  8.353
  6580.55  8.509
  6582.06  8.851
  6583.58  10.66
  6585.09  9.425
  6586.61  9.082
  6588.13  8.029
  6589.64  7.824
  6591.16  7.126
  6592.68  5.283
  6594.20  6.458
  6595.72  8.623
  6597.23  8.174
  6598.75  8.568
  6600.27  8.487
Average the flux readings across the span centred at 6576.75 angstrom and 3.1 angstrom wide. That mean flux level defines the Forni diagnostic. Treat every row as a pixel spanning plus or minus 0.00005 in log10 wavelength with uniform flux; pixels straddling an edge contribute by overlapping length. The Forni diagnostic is 8.47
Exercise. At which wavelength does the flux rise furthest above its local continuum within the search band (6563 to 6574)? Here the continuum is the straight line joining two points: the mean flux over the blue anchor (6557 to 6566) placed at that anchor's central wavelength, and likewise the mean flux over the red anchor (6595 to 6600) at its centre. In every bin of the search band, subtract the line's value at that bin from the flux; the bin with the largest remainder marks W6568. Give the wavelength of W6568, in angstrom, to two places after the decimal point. 6565.41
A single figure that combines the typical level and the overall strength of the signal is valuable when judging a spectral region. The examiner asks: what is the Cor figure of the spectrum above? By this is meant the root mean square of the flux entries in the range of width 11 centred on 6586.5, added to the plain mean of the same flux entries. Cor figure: 17.5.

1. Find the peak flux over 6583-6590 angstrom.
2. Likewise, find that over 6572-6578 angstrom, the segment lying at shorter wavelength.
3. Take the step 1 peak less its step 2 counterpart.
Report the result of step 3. 1.7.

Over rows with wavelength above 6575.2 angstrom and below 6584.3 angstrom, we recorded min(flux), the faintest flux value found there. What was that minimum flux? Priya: 8.035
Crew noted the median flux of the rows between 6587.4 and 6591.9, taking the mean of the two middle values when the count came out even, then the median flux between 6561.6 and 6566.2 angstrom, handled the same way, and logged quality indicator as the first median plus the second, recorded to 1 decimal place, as 15.6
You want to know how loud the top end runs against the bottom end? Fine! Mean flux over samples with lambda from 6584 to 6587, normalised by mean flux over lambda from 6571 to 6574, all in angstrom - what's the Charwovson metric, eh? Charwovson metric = 1.38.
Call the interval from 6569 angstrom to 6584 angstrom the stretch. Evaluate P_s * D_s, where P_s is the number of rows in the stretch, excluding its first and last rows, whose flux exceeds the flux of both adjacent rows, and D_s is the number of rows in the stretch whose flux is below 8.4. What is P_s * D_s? 18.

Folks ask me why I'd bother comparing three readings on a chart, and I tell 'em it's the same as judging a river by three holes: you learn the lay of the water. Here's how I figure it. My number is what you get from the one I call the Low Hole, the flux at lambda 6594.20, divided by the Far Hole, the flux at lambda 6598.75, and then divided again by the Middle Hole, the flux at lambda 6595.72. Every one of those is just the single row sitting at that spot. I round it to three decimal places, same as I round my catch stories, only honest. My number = 0.087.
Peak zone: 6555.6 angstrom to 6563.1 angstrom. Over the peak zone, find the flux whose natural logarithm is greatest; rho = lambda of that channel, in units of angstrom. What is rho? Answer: 6562.39 angstrom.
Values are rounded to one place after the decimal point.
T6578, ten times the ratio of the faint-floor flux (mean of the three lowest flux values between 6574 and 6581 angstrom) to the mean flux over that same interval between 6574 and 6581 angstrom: 9.7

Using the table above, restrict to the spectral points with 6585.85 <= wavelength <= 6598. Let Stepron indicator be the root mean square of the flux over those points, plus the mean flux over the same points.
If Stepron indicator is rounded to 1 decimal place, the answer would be 15.2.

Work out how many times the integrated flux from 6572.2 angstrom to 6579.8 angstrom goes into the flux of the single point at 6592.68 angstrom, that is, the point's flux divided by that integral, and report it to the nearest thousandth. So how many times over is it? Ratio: 0.087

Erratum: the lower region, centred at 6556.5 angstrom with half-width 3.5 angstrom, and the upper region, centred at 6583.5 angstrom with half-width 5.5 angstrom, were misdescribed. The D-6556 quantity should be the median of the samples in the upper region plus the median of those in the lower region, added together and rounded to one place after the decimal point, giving 16.4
